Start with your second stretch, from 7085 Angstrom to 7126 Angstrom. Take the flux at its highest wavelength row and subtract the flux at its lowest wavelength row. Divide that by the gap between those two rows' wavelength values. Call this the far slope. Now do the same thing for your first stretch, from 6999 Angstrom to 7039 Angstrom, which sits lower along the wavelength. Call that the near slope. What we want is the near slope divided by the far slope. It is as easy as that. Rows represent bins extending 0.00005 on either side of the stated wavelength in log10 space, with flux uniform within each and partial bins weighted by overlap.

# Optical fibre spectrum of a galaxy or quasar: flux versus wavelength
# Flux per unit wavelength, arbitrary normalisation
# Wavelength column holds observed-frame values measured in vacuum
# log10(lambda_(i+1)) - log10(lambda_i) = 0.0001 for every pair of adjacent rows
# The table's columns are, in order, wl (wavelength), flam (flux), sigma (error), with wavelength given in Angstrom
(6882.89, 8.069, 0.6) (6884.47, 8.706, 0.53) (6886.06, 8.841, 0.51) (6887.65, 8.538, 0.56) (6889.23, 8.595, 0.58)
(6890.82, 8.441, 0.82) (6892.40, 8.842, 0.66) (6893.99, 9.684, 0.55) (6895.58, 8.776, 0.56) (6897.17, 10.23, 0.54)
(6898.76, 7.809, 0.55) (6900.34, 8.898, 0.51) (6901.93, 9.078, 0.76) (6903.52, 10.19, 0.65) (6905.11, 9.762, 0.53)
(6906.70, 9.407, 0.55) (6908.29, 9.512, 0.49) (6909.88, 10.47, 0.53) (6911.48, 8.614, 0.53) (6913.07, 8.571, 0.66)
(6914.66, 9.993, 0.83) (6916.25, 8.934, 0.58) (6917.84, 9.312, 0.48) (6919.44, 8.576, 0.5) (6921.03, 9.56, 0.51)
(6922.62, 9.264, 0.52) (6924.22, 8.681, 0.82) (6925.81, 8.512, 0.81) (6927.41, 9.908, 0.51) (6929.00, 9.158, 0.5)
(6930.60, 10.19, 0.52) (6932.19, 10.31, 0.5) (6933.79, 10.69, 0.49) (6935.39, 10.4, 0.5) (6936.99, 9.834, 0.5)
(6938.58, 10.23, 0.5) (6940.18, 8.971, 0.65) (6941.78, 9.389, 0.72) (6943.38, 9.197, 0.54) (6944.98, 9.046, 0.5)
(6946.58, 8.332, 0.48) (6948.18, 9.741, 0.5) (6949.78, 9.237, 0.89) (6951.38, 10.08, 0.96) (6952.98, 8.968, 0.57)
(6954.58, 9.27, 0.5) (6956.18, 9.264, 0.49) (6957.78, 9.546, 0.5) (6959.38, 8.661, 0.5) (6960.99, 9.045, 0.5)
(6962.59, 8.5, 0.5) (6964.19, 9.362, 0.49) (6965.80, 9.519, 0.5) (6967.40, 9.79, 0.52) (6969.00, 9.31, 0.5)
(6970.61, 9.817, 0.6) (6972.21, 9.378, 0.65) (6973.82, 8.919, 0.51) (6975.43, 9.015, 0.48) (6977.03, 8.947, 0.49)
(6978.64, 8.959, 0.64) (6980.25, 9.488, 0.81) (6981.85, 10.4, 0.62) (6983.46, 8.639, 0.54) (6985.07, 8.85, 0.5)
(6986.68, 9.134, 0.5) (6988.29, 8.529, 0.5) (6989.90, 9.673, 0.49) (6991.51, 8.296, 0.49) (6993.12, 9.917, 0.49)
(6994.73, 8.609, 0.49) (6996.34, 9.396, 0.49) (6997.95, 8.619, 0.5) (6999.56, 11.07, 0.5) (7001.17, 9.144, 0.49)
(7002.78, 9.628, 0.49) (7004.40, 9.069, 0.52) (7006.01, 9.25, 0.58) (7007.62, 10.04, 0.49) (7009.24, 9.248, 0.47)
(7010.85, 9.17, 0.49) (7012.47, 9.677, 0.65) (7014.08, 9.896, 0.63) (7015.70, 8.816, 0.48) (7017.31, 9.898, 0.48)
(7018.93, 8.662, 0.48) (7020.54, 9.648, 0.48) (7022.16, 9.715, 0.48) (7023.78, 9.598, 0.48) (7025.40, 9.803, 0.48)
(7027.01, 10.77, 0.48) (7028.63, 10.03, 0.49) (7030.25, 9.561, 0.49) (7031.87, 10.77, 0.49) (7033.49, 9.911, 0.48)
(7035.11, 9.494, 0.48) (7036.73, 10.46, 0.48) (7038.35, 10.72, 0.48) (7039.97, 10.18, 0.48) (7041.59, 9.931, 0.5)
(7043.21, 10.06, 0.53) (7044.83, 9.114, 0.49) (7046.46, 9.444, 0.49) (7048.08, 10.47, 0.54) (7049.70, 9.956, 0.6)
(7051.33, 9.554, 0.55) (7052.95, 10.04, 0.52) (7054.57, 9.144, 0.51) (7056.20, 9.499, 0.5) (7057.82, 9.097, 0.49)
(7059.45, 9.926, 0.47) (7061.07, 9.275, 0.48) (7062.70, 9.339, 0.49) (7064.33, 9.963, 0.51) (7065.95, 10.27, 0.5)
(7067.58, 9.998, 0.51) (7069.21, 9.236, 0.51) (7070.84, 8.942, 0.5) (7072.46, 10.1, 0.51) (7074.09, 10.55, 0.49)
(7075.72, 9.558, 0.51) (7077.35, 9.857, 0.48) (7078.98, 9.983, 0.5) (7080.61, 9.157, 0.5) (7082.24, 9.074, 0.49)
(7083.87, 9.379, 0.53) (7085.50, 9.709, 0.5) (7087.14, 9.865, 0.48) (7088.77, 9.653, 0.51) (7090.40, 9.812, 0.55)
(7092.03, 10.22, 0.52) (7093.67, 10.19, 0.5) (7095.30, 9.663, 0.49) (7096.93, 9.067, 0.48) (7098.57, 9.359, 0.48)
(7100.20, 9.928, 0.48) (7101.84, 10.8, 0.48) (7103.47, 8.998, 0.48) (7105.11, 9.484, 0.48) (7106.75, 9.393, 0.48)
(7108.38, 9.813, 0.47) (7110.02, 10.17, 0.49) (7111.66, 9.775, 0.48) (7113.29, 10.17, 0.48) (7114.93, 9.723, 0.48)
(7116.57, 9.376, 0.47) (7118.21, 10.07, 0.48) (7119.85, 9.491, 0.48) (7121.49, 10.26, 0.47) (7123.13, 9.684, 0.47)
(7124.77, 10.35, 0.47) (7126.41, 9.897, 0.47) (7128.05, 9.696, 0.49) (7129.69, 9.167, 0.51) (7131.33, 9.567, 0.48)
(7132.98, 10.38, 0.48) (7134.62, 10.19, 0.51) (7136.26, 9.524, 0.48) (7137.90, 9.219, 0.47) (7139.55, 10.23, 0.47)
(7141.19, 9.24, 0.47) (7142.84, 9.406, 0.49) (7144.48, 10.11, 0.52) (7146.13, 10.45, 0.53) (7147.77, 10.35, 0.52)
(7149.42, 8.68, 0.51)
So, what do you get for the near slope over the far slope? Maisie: -0.6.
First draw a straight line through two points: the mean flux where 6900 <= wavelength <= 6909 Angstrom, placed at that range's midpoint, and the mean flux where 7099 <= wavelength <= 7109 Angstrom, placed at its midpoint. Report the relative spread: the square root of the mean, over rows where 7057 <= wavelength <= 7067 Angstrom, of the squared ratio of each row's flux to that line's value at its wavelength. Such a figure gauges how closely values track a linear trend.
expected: 1.00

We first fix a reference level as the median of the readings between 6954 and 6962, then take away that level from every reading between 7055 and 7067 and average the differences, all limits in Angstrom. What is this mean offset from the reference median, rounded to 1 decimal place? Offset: 0.4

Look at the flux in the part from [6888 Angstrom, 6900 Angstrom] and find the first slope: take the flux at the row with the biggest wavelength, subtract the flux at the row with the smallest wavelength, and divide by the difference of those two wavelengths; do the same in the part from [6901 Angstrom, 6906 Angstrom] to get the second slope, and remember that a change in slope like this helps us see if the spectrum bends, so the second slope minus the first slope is 0.30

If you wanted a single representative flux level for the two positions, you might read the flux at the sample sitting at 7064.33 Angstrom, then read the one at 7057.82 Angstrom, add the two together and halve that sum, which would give 9.53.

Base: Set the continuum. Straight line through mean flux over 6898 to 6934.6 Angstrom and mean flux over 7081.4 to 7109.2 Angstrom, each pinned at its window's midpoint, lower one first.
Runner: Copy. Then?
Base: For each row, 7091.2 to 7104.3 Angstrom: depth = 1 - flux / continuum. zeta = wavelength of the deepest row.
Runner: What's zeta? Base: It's 7103.47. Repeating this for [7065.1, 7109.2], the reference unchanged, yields 7070.84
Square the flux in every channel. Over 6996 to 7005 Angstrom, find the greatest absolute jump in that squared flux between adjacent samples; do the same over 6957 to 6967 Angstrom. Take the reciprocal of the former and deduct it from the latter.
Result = 16.1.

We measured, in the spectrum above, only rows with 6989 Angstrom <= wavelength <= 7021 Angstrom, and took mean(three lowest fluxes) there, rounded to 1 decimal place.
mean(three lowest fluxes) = 8.5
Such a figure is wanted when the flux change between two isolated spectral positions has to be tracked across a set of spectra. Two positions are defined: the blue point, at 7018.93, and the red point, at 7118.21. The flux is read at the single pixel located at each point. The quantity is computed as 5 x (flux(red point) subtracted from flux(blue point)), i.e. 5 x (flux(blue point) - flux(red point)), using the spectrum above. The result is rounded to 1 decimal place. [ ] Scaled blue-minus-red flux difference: -7.0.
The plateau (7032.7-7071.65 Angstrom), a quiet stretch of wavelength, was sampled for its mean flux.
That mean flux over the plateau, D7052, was 9.8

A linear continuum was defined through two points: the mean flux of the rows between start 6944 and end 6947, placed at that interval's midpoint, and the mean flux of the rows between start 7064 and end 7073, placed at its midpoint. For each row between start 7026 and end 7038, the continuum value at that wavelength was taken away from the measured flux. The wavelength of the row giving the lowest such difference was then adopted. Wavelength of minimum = 7035.11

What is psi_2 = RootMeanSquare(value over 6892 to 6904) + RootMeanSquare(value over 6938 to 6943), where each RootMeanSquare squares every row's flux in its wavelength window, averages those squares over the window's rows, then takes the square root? 18.8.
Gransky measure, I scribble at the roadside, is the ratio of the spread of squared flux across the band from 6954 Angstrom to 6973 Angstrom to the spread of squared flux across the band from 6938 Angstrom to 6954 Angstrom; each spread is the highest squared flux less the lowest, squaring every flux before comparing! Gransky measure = 0.68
